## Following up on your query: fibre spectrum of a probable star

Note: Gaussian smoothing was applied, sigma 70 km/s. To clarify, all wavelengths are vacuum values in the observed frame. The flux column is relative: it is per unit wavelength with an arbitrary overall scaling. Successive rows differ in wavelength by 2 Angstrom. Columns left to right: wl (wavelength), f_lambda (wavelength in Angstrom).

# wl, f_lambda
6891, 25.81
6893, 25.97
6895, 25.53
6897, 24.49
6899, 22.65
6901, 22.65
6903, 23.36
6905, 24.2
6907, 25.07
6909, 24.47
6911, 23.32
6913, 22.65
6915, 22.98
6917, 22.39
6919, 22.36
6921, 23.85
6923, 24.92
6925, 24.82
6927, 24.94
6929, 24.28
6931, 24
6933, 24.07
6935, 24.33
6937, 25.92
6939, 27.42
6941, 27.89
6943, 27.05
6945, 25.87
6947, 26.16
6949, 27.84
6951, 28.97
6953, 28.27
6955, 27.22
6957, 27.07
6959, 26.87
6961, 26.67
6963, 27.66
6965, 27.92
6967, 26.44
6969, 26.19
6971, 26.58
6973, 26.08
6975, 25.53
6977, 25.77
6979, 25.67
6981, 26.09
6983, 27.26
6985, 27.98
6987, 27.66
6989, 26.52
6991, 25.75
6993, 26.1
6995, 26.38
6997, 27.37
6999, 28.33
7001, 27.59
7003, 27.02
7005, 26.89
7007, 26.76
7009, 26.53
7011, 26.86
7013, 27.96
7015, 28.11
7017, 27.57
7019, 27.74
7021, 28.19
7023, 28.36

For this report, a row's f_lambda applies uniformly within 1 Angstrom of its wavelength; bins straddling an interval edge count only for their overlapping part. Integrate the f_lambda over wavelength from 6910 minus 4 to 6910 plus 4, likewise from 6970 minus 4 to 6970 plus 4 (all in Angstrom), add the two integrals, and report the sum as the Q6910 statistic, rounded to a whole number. 402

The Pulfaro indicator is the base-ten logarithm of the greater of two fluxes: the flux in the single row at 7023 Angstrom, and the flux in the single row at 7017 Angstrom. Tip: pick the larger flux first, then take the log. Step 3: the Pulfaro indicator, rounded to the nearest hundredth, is 1.45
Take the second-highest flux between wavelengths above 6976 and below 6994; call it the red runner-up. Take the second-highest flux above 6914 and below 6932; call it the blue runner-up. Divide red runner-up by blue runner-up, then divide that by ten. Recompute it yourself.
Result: 0.111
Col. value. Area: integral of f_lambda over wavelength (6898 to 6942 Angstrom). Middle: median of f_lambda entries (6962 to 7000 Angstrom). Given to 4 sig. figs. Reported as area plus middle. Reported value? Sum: 1092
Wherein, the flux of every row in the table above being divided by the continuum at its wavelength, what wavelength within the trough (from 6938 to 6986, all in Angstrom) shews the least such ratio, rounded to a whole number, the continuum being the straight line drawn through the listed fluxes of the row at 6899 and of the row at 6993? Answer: 6979 Angstrom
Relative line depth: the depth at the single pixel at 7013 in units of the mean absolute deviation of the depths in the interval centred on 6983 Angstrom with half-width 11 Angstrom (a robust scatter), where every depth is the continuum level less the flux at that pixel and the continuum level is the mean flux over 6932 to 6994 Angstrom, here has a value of -1.9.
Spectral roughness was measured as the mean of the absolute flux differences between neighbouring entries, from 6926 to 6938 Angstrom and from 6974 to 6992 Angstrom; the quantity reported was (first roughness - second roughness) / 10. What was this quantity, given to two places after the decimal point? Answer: 0.00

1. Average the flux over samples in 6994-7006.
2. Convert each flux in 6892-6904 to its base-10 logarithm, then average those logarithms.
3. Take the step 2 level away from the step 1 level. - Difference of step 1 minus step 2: 25.9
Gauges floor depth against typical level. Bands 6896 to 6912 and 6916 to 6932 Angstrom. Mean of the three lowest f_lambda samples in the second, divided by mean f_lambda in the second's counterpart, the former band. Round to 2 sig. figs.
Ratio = 0.96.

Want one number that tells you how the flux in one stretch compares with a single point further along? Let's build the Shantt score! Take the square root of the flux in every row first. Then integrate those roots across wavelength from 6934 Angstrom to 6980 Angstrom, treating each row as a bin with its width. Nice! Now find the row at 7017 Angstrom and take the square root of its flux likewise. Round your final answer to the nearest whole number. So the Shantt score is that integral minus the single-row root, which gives 233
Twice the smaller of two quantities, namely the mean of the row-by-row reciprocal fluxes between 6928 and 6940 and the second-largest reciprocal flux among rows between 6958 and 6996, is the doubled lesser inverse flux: 0.0779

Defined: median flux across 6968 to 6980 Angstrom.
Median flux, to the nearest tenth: 25.9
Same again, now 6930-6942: 25.1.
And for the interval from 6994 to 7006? 27.2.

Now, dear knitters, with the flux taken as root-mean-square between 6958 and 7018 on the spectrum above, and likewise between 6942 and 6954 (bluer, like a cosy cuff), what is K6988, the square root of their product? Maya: 27.1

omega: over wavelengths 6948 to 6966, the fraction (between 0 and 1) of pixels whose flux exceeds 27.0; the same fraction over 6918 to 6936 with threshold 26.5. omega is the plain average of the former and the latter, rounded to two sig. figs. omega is 0.39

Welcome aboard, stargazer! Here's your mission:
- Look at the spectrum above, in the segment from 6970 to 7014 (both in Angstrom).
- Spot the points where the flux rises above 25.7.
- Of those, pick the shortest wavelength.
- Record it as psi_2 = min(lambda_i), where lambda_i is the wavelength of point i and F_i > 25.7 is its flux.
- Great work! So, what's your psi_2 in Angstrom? 6971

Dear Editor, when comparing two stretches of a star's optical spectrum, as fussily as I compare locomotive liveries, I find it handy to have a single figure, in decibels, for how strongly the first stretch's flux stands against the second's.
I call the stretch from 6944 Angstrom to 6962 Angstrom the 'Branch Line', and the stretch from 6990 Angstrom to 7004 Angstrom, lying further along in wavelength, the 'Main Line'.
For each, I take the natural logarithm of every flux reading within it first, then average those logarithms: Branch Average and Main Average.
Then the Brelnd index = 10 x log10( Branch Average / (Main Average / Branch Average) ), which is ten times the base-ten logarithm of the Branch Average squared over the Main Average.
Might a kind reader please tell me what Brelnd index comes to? 5.20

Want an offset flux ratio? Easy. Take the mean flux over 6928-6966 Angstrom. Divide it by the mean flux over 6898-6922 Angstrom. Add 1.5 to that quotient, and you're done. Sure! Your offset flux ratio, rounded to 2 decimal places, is 2.64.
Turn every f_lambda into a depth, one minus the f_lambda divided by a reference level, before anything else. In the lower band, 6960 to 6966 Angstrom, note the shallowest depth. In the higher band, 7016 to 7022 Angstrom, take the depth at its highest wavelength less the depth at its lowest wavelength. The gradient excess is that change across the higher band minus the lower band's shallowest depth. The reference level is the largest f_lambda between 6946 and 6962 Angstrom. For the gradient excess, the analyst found -0.06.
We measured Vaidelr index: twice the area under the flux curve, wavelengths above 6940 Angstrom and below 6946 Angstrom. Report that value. 323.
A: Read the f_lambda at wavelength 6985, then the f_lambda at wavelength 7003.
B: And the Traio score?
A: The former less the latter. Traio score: 1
